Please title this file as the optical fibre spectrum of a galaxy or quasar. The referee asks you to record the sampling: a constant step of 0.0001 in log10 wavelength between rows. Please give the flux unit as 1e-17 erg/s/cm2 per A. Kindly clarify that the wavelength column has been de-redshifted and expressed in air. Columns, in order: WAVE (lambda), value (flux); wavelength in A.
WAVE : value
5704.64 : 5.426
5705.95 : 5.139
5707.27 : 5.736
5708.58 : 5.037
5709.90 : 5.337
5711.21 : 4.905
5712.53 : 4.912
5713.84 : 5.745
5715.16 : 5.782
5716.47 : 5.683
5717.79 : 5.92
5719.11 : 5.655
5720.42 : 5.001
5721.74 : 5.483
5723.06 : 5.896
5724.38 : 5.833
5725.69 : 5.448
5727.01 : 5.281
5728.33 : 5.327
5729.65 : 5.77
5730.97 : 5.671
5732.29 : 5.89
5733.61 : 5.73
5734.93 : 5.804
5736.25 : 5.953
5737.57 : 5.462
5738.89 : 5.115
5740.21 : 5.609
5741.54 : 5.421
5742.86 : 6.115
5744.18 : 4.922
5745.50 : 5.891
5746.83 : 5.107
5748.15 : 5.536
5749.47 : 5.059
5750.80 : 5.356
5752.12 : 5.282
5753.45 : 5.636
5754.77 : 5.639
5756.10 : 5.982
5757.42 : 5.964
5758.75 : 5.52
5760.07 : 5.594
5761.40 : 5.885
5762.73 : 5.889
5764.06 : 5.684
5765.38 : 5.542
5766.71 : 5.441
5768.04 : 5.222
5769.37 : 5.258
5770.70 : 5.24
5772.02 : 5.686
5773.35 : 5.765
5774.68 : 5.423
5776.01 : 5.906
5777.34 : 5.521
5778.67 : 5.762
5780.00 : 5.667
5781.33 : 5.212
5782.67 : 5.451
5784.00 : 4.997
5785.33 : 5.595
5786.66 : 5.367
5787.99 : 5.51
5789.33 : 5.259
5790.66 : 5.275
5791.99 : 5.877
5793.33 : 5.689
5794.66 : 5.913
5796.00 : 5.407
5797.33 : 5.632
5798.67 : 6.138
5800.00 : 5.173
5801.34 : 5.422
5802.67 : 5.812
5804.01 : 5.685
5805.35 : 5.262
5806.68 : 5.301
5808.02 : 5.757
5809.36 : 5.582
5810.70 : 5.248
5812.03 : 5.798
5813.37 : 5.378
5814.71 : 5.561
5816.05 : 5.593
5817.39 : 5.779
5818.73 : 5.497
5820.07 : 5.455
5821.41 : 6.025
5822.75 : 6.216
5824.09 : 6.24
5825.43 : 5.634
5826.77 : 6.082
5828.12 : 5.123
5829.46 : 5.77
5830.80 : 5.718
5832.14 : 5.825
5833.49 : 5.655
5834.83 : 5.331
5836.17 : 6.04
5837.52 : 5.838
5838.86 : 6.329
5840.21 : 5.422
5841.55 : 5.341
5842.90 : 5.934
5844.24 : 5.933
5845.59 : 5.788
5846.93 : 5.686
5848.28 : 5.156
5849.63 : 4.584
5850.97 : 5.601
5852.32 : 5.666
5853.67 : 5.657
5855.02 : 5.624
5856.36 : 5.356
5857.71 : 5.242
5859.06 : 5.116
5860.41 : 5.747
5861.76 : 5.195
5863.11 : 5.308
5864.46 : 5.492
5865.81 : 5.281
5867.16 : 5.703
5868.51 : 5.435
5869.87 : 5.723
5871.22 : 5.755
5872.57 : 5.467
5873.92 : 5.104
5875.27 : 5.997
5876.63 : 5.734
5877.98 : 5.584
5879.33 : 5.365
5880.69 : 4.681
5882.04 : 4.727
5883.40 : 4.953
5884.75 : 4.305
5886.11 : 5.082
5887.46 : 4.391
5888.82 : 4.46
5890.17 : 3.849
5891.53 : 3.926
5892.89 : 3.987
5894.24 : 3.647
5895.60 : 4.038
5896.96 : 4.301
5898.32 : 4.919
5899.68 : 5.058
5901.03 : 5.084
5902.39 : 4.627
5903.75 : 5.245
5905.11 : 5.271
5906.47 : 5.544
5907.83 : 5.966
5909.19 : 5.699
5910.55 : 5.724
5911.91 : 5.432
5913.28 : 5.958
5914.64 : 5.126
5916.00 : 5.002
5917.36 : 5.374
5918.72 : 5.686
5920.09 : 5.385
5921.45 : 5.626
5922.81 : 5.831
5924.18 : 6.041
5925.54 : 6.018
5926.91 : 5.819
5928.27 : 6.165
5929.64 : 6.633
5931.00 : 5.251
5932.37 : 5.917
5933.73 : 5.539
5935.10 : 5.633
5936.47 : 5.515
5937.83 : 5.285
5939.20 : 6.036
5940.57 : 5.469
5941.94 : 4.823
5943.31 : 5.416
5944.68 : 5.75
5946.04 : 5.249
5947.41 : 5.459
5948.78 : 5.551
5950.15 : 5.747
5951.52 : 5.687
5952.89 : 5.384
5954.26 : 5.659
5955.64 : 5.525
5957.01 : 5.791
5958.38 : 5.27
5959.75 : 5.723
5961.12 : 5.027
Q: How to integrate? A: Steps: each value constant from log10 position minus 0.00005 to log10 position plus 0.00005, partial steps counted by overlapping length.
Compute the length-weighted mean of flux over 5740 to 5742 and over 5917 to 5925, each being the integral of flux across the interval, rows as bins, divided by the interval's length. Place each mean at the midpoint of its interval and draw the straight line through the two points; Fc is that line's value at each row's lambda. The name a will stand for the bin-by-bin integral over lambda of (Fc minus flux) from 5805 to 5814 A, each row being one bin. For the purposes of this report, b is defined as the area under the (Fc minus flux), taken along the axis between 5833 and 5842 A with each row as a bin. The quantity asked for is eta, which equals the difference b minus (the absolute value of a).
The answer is -1.8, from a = 0.6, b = -1.2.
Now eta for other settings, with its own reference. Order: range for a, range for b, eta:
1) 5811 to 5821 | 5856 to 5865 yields 2.2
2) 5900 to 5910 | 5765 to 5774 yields -2.6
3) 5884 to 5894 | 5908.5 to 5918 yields -12.0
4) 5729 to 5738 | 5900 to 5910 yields 0.6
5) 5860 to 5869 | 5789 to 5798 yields -2.0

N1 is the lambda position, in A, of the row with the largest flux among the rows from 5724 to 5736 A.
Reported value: 5732.29 A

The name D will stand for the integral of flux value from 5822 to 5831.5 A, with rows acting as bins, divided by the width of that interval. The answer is 5.83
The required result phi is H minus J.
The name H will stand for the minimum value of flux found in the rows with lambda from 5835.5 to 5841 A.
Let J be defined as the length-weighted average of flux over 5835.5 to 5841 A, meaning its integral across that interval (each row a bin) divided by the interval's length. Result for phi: -0.47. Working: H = 5.422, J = 5.894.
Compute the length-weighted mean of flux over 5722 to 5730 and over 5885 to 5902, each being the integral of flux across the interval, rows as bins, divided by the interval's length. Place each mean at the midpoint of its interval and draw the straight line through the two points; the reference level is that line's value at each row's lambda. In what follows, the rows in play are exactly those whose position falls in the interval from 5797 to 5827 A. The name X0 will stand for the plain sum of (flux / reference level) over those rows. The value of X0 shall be 26.2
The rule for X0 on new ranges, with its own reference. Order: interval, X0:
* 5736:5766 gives 23.7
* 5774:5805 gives 24.9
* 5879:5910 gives 24.9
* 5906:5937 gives 31.2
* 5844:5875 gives 27.1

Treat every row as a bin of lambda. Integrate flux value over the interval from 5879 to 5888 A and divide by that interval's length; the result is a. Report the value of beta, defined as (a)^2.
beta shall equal 23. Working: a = 4.77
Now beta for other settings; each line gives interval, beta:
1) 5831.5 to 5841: 33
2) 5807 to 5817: 31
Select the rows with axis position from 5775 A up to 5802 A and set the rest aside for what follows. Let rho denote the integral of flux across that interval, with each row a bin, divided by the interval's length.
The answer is 5.54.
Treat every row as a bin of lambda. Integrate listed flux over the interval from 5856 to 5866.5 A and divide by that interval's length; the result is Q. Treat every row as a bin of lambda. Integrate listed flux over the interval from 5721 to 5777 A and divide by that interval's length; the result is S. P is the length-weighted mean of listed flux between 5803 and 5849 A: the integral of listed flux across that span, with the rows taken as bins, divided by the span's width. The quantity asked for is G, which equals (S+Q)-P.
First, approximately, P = 5.68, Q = 5.34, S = 5.58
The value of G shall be 5.24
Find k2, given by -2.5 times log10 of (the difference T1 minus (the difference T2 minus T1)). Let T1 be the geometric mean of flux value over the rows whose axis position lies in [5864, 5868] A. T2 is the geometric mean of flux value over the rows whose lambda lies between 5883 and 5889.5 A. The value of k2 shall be -2.01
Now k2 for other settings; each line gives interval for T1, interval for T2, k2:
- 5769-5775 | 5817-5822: -1.80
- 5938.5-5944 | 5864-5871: -1.81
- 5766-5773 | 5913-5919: -1.81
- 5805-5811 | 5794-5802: -1.80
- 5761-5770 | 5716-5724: -1.85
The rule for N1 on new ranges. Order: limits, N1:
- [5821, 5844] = 5838.86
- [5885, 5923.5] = 5907.83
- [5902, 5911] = 5907.83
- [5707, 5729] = 5717.79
